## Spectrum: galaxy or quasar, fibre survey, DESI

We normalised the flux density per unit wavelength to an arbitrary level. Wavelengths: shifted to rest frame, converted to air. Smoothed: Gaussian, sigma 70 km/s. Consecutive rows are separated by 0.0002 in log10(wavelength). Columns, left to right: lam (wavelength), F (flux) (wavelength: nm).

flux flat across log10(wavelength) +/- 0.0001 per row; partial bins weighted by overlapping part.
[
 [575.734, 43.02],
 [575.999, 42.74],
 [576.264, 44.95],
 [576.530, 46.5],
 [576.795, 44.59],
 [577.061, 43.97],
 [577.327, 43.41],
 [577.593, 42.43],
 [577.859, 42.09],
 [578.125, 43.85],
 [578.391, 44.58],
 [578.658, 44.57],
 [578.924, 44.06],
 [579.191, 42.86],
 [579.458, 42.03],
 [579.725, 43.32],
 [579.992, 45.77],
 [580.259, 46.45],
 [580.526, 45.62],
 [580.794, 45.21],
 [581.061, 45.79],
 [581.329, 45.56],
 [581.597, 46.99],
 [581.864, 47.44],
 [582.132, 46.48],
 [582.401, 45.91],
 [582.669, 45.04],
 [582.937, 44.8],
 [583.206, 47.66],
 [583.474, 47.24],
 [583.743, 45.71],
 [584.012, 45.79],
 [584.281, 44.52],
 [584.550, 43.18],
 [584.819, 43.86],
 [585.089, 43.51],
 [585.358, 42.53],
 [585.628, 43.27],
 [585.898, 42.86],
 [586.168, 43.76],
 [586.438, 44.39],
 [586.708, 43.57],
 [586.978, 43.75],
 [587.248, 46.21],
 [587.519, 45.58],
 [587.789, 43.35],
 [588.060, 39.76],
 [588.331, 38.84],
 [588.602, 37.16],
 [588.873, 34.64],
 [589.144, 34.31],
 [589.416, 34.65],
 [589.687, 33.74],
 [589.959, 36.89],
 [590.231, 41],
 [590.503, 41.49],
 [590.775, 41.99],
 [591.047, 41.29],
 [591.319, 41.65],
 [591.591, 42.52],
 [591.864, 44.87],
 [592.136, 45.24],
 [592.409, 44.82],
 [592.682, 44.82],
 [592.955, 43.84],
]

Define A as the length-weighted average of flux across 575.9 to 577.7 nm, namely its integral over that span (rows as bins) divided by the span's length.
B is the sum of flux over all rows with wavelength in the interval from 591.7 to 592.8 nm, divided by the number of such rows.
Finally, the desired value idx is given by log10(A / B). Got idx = -0.008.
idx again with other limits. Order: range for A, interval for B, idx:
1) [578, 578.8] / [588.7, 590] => 0.105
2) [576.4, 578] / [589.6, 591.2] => 0.046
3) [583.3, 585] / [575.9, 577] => 0.004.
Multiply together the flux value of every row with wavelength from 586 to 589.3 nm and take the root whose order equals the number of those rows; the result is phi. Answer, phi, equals 41.1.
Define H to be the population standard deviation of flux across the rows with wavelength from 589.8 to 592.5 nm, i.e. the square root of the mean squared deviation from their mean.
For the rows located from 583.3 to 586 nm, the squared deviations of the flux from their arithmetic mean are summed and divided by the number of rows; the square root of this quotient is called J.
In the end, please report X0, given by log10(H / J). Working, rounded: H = 2.34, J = 1.5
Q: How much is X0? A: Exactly 0.2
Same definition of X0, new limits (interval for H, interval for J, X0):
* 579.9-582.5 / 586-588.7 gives -0.6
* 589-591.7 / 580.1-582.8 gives 0.7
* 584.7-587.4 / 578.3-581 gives -0.1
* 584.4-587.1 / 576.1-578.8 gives -0.4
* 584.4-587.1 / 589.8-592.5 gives -0.7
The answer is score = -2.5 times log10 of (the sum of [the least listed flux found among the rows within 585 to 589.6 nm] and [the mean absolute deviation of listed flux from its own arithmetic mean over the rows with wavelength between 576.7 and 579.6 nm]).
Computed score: -3.865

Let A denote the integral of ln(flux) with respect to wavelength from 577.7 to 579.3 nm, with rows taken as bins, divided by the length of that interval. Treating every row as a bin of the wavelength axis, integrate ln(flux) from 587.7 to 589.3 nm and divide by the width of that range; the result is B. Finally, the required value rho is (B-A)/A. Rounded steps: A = 3.78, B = 3.628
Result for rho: -0.039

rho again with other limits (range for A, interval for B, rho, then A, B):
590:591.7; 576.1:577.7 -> 0.018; 3.72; 3.790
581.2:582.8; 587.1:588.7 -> -0.026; 3.83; 3.733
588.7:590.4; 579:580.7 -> 0.059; 3.58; 3.790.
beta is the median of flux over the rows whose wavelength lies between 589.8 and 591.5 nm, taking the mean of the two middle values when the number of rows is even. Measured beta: 41.4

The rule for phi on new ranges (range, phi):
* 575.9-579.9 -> 43.7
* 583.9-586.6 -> 43.8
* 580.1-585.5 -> 45.4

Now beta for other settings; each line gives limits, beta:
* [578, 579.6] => 44.0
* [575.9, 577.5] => 44.3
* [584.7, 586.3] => 43.4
